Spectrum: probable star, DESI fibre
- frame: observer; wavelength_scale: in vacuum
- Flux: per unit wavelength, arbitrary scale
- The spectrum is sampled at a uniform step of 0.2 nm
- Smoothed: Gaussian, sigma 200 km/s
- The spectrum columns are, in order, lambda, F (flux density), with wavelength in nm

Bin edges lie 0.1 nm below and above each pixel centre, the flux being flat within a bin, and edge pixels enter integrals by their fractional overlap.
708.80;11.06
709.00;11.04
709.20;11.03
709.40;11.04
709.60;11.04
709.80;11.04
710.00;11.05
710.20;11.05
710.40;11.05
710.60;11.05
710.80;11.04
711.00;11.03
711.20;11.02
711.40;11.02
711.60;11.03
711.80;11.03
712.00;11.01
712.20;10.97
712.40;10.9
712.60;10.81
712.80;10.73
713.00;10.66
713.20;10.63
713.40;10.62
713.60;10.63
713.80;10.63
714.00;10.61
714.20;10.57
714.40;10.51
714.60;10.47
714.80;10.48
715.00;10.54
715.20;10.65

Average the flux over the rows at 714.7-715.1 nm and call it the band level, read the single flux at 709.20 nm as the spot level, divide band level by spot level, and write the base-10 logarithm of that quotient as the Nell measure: -0.021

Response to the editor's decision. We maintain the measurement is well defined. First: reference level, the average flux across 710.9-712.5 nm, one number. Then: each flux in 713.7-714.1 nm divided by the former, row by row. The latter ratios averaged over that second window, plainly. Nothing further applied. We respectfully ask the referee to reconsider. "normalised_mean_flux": 0.97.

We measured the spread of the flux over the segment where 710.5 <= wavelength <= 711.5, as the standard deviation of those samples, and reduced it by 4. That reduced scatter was -3.99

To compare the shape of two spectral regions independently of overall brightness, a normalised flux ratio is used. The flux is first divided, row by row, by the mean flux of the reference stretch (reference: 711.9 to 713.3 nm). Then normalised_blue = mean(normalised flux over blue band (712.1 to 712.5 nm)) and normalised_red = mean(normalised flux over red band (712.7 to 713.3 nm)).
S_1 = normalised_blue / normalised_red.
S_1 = 1.025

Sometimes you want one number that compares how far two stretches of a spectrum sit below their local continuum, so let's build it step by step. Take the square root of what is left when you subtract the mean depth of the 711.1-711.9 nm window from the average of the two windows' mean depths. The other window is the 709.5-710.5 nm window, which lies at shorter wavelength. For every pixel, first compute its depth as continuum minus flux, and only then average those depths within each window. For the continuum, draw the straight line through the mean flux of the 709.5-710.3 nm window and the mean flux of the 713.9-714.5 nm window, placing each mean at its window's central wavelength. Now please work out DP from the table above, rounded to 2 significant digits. 0.27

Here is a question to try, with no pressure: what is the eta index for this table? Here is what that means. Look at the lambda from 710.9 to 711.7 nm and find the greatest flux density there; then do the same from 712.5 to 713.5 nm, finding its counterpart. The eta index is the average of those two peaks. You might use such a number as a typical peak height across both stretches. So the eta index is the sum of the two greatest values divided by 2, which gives 10.92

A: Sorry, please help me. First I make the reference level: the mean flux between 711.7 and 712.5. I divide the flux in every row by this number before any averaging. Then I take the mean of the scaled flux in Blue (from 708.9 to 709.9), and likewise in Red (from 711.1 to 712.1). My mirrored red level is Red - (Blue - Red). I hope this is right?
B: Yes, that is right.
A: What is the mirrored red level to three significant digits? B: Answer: 1.00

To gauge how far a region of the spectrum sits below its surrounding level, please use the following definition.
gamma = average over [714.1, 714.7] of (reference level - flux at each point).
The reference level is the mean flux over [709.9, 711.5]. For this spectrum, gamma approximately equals 0.52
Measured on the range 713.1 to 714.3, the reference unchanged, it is 0.42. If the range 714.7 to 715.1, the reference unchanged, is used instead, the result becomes 0.53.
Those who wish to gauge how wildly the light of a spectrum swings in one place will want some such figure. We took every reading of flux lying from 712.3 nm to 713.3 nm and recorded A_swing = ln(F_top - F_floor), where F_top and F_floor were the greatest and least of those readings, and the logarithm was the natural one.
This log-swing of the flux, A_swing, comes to -1.3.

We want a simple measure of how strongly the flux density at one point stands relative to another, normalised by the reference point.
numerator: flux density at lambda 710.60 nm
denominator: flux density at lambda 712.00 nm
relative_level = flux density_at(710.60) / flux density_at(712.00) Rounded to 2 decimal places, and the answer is 1.00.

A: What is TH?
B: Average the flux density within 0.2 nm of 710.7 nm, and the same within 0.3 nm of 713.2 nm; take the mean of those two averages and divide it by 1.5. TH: 7.23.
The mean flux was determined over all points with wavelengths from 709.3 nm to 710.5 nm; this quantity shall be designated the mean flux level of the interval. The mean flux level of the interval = 11.0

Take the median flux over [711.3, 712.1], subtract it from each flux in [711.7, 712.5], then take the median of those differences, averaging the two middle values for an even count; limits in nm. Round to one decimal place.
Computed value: 0.0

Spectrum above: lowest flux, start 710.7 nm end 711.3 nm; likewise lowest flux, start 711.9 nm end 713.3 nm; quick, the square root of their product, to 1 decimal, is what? 10.8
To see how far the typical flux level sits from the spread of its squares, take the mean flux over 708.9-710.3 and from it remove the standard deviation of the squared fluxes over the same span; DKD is 10.9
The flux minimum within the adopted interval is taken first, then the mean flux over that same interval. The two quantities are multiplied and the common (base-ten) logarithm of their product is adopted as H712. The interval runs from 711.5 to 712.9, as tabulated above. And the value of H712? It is 2.07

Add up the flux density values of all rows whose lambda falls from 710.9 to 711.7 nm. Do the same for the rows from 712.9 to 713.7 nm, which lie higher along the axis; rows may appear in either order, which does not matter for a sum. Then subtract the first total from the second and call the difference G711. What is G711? -1.6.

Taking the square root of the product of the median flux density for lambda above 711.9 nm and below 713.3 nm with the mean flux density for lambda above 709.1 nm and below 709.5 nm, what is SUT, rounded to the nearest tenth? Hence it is 10.9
